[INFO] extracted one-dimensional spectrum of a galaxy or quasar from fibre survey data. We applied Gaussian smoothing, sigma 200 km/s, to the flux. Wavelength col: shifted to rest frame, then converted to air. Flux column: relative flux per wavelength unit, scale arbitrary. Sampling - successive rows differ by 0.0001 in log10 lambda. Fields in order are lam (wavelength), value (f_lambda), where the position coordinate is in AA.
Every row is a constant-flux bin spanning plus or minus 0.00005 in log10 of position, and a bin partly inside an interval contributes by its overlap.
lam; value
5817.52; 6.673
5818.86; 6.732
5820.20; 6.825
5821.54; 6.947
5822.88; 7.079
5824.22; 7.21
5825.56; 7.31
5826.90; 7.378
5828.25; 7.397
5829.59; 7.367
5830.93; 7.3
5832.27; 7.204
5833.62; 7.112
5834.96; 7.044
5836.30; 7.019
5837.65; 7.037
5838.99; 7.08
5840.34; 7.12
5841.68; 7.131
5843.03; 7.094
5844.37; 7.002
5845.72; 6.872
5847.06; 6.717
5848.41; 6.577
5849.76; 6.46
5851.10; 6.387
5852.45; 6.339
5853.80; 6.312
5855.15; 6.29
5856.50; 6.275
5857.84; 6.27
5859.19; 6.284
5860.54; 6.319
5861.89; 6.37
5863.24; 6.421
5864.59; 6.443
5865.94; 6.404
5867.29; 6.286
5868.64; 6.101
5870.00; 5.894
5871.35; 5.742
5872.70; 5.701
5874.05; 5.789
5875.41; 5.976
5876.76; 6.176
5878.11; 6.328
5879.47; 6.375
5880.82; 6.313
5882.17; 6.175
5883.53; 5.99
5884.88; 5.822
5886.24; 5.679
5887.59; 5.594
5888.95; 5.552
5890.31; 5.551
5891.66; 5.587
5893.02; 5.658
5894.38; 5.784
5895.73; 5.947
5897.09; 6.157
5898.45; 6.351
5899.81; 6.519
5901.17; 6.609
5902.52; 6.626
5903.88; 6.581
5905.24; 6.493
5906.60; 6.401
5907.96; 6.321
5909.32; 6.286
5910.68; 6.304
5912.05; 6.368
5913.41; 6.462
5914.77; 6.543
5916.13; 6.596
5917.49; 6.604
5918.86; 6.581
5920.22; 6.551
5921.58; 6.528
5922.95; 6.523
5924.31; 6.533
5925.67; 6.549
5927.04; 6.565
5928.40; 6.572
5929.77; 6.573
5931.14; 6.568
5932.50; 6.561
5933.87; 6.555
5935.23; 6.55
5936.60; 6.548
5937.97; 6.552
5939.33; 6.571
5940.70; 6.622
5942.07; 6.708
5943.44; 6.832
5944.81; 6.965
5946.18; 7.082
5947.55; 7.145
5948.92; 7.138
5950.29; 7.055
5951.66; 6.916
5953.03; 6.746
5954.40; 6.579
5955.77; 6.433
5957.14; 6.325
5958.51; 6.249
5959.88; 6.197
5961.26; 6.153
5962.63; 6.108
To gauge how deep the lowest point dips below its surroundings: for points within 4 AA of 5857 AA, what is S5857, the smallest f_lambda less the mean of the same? -0.02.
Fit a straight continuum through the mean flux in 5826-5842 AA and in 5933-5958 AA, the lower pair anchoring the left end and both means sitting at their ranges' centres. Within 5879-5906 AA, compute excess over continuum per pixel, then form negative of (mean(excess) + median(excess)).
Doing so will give 1.8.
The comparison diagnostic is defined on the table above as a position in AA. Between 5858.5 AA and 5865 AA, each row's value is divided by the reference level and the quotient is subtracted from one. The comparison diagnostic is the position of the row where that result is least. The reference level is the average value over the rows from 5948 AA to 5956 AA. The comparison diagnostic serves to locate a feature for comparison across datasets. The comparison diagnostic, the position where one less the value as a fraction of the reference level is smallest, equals 5864.59 AA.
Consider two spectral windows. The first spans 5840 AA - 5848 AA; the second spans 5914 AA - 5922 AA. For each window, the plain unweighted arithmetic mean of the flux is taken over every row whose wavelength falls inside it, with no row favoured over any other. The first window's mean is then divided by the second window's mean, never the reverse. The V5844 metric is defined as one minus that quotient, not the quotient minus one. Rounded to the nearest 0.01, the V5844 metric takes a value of -0.06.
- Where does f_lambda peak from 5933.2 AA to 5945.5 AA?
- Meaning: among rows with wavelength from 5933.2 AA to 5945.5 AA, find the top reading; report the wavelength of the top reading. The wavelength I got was 5944.81 AA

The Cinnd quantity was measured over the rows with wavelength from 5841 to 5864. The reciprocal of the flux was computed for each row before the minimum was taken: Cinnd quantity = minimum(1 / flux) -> 0.140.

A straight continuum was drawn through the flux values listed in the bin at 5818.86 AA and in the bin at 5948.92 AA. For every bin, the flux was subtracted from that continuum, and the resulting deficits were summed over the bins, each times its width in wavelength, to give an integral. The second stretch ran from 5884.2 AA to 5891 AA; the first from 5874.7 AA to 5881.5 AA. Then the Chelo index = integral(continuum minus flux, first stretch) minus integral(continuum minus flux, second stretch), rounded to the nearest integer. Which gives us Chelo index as -4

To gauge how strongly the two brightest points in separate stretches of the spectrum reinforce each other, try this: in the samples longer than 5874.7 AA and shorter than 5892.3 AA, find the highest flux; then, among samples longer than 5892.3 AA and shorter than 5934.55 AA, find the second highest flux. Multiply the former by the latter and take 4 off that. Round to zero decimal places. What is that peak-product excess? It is 38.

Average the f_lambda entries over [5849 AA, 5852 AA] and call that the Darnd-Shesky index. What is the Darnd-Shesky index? 6.42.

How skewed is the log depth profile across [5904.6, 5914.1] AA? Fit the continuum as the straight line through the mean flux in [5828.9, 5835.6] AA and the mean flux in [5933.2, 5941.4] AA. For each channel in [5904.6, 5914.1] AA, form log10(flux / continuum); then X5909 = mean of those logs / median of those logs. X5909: 1.02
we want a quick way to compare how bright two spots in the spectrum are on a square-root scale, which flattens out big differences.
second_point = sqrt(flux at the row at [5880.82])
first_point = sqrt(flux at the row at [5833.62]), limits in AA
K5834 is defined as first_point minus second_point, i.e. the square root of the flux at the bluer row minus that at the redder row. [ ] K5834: 0.15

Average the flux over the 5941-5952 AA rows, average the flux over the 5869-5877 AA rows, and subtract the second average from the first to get 1.1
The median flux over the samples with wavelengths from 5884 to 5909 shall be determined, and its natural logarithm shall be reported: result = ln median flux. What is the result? 1.80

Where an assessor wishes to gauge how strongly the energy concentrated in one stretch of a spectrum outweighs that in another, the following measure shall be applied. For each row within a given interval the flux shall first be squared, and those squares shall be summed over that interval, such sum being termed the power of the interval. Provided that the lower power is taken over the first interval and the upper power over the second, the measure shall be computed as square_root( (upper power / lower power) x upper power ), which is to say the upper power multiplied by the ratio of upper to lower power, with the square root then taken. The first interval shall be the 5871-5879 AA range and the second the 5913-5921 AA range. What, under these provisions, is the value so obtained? 17.7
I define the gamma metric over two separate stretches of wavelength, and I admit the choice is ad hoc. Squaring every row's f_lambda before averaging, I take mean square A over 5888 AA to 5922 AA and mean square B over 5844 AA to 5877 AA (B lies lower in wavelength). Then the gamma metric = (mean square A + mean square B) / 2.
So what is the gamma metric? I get 40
